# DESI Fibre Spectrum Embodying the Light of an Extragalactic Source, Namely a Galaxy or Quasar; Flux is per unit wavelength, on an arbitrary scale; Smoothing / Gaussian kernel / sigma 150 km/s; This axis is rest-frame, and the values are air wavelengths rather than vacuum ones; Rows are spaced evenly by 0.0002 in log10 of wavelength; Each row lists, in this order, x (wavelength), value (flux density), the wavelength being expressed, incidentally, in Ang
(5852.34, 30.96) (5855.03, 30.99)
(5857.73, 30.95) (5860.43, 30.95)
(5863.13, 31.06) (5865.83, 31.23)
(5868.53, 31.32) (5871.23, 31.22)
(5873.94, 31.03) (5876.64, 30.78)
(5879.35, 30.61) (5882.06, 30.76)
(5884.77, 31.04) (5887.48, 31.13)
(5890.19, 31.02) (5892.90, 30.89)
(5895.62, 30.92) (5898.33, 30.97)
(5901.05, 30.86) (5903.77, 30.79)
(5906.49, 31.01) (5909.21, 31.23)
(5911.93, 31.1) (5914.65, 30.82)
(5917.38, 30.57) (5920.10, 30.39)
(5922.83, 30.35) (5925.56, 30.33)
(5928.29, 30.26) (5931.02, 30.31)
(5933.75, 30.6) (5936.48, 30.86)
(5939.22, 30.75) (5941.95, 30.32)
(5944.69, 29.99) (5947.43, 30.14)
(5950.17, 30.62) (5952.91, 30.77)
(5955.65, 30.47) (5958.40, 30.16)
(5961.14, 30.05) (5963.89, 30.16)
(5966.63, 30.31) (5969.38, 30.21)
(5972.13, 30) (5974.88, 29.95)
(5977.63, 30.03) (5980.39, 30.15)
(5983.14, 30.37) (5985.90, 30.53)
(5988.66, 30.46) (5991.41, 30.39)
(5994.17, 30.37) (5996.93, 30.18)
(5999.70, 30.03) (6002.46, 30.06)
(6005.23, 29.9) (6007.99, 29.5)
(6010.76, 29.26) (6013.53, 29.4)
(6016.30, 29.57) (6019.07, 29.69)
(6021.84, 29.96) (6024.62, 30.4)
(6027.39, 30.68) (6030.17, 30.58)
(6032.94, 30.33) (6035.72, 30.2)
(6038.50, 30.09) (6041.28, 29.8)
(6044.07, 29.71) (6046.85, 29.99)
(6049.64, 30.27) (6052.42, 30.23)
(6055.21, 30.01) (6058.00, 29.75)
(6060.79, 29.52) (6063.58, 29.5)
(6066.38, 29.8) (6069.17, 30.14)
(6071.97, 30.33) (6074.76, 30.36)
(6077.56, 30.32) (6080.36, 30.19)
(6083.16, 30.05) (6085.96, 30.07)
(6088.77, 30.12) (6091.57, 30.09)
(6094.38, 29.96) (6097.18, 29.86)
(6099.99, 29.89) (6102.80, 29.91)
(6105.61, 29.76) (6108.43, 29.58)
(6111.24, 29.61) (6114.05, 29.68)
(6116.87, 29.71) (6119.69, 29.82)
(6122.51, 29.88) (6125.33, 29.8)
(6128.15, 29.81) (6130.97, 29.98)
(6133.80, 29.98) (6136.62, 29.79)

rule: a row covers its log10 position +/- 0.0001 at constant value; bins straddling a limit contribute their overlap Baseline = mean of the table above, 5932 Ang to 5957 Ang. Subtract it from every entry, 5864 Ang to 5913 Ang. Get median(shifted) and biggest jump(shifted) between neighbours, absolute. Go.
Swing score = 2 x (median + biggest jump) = 1.6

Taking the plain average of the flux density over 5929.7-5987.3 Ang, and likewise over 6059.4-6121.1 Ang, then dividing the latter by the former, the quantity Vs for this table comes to 0.987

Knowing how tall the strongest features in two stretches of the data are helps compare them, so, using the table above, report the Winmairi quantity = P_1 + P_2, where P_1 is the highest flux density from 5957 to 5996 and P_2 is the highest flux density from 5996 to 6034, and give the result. 61.2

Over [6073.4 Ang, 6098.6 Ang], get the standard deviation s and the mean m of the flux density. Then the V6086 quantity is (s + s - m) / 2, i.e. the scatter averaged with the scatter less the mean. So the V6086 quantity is -14.9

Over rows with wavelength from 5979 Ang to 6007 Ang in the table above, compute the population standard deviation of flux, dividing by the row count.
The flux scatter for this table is 0.20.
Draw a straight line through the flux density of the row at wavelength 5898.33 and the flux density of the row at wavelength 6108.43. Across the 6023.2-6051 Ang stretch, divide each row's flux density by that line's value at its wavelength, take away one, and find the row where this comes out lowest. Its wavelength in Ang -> 6044.07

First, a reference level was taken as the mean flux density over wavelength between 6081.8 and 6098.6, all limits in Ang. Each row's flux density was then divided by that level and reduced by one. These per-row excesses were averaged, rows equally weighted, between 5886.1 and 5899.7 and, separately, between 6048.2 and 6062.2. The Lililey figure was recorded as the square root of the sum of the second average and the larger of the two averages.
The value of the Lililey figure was 0.17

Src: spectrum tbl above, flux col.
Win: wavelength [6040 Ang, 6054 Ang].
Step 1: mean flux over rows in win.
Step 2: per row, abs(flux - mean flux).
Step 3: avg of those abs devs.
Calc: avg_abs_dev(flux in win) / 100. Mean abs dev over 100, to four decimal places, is 0.0020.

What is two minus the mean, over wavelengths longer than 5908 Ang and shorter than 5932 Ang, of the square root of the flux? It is -3.531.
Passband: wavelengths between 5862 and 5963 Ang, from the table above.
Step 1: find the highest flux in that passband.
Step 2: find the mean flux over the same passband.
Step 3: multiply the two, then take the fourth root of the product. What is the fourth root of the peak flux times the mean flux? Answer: 5.57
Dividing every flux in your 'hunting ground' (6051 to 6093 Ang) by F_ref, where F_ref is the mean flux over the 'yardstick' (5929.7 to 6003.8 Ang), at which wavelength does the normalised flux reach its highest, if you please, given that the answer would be 6074.76 Ang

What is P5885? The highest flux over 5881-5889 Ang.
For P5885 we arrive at 31.13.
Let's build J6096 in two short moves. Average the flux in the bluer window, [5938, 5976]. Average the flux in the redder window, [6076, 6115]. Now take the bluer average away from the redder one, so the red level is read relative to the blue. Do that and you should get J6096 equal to -0.3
